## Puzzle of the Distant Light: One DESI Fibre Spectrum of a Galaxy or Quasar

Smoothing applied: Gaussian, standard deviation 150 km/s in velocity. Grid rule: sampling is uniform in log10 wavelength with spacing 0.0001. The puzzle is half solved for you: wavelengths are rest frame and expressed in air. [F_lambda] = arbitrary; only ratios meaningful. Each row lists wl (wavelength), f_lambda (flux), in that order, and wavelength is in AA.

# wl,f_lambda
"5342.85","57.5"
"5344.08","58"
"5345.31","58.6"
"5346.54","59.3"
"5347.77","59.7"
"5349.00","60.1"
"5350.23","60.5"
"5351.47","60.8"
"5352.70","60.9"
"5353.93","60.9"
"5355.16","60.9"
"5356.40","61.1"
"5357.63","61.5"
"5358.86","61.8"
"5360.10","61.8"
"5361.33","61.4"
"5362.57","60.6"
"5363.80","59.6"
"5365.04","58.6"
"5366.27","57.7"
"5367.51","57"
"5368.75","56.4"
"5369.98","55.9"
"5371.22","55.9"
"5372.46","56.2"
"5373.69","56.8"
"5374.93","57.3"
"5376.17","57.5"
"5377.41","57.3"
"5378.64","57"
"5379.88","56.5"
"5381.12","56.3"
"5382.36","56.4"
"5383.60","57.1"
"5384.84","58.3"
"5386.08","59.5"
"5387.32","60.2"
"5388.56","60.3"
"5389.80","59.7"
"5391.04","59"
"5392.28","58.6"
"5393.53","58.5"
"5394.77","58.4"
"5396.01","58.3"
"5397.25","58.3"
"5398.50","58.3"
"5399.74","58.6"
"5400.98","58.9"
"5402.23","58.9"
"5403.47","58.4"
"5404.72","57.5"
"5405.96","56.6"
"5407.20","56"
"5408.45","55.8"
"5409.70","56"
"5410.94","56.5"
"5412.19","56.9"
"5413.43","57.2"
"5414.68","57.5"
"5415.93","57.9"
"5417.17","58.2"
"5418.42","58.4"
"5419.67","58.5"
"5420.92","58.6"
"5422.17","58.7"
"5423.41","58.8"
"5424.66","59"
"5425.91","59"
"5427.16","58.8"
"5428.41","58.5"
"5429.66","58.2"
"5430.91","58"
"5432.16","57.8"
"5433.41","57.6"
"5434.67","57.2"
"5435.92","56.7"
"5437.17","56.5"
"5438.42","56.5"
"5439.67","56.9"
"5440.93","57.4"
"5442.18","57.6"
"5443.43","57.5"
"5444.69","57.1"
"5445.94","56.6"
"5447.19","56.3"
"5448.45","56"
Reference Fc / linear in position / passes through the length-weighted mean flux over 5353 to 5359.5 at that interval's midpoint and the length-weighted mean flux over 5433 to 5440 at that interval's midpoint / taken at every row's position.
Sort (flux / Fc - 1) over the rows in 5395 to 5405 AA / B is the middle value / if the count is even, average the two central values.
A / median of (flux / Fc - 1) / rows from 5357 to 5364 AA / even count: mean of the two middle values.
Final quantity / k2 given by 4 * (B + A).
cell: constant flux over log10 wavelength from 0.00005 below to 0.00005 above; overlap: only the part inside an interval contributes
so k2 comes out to -0.004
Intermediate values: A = 0.007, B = -0.008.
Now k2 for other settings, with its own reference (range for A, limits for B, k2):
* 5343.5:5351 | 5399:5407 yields -0.162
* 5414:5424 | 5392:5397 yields -0.005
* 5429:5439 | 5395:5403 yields -0.003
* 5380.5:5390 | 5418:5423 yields 0.006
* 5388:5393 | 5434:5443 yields 0.013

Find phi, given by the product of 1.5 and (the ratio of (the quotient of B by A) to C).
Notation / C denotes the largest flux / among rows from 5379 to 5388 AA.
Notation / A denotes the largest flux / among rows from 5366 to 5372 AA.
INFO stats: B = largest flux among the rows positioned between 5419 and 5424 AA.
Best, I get 0.0254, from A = 57.7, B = 58.8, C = 60.2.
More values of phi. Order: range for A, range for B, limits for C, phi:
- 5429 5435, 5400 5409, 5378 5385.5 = 0.0260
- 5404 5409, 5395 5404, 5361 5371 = 0.0250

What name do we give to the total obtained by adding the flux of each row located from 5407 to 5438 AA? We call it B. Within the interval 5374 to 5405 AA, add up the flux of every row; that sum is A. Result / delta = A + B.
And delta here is 2897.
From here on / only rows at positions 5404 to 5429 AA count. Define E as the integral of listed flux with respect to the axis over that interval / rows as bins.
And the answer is 1443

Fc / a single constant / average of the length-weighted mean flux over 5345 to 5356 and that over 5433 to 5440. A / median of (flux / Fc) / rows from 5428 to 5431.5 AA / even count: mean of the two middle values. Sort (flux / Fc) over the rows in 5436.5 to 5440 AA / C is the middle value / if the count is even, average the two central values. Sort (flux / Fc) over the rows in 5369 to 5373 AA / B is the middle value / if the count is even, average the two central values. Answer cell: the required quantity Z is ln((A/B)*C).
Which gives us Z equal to 0.00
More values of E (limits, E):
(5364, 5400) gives 2081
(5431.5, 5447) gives 885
